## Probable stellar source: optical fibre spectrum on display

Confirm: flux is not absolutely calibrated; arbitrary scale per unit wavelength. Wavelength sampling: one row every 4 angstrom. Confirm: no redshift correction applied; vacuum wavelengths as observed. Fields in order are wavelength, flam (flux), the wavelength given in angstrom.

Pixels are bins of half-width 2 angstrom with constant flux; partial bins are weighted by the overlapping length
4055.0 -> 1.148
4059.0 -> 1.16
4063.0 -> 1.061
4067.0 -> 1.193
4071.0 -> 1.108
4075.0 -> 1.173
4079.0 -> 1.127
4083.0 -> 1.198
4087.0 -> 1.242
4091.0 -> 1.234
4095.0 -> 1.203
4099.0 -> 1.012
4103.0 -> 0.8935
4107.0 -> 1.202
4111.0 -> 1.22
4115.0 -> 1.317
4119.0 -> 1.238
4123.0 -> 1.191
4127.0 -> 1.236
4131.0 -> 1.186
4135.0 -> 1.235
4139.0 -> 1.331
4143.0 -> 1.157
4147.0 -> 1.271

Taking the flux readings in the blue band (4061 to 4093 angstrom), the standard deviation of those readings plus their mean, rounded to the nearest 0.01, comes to 1.23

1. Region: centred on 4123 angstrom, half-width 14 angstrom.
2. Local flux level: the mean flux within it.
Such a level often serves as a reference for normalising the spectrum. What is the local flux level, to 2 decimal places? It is 1.23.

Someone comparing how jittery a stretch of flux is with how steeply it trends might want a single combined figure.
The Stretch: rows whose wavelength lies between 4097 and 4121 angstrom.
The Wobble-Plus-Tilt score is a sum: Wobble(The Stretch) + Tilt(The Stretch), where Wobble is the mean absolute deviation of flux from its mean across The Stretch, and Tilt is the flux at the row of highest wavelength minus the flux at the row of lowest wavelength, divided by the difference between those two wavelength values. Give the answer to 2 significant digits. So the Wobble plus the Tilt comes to 0.14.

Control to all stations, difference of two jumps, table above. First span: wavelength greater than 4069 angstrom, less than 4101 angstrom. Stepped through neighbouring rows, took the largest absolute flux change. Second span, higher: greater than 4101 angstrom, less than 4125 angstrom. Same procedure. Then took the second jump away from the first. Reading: -0.12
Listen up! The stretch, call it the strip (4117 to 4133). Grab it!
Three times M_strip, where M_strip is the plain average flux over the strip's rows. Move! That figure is 3.64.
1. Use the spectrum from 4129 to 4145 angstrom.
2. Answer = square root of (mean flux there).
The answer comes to 1.11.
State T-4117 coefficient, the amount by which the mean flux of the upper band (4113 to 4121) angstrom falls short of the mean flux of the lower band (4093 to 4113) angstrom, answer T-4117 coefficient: -0.17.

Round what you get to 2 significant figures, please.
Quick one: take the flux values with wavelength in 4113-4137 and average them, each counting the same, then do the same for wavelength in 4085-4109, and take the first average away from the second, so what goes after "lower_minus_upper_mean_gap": -0.10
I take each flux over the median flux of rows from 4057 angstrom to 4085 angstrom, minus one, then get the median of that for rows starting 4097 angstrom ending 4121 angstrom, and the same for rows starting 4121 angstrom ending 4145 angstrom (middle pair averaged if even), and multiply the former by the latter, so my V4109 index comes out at 0.0020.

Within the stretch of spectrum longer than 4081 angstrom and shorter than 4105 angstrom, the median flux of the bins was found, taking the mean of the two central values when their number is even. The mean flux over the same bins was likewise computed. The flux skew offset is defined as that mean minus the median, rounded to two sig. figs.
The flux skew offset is -0.070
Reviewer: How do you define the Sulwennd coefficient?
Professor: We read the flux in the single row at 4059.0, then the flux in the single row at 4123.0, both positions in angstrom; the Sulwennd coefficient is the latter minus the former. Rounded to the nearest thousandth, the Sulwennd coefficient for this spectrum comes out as 0.031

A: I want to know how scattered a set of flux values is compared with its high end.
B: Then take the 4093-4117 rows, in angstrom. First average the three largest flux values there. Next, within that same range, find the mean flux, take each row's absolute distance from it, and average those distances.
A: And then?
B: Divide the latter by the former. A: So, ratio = 0.101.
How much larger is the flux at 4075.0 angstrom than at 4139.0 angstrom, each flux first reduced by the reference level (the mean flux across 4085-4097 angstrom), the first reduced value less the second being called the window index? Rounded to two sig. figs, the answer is -0.16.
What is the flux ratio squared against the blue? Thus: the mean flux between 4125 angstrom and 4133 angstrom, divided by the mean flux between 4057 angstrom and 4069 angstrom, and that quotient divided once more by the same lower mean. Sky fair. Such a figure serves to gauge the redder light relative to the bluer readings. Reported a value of 0.935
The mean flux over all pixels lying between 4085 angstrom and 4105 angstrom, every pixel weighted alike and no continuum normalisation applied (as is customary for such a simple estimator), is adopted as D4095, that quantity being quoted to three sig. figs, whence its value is 1.12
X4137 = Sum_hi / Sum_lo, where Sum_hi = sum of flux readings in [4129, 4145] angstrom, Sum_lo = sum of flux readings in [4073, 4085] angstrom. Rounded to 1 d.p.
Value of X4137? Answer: 1.4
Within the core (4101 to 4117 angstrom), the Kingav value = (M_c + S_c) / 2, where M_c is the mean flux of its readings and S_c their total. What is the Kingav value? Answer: 2.90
